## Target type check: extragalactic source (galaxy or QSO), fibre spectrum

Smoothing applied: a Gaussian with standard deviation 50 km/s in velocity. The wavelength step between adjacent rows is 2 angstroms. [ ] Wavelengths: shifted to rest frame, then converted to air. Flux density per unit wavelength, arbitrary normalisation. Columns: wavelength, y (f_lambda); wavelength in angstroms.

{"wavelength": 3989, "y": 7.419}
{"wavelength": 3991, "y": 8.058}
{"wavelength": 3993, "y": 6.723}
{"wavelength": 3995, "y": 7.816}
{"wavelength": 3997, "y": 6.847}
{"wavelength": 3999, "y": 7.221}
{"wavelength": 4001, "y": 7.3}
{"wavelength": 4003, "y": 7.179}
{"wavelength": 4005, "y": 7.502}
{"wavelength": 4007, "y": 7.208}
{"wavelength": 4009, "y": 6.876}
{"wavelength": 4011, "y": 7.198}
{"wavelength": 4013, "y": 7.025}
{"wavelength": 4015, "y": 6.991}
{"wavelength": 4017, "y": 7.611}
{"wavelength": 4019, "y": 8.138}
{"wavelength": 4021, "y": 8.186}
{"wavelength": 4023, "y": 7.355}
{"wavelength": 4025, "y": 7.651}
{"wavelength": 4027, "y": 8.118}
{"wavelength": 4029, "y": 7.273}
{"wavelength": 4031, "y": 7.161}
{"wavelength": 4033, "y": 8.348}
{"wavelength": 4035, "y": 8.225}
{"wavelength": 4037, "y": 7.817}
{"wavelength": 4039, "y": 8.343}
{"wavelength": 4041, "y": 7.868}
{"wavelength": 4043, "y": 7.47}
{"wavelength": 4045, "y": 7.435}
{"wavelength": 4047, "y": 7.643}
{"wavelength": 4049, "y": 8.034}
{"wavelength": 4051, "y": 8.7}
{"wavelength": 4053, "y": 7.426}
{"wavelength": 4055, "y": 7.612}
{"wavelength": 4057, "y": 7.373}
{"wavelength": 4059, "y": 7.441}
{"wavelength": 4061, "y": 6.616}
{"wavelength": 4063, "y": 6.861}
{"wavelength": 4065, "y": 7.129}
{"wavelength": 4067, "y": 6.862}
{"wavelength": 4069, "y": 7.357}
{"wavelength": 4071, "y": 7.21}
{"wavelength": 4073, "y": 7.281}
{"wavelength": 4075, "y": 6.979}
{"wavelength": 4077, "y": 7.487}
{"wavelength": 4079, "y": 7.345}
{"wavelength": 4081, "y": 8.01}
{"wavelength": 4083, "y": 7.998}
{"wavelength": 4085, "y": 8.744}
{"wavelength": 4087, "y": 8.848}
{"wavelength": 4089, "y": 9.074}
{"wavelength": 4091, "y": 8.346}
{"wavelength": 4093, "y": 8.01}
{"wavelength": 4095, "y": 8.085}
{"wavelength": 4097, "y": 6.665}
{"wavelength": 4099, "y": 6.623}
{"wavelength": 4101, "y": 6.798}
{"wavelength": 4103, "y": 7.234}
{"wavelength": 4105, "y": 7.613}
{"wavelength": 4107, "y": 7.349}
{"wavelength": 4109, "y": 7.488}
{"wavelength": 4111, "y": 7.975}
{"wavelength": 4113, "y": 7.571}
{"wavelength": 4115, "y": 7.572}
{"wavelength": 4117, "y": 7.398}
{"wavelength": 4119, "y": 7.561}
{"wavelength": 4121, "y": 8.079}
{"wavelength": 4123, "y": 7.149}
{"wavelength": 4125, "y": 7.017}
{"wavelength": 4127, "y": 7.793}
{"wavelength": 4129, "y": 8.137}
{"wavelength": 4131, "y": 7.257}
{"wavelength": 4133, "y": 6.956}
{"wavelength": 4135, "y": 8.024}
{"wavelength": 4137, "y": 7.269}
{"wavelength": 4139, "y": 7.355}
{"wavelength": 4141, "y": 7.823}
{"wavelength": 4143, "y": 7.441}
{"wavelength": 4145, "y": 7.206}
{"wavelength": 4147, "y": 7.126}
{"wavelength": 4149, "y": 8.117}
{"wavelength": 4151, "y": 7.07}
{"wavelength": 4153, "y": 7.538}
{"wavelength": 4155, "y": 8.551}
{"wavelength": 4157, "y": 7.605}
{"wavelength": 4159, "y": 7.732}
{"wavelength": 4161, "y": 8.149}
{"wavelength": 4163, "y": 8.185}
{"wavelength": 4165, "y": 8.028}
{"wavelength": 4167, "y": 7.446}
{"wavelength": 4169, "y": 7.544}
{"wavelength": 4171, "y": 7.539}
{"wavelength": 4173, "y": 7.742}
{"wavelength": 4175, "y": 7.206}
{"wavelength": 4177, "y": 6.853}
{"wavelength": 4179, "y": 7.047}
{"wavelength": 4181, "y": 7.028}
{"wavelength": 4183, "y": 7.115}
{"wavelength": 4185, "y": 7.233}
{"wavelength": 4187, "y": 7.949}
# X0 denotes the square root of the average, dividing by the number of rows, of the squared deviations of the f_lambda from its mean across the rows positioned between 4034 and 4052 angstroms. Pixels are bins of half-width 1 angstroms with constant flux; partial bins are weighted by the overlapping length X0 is 0.40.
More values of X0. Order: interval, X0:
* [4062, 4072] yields 0.20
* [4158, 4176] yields 0.32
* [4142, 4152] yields 0.38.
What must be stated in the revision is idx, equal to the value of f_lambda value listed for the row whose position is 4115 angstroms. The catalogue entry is 7.572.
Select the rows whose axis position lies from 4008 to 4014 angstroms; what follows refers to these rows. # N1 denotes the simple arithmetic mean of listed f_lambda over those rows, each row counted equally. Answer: 7.0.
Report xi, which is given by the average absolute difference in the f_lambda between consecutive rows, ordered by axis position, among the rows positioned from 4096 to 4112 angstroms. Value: 0.27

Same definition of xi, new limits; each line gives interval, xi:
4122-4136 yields 0.58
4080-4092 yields 0.36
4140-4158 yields 0.65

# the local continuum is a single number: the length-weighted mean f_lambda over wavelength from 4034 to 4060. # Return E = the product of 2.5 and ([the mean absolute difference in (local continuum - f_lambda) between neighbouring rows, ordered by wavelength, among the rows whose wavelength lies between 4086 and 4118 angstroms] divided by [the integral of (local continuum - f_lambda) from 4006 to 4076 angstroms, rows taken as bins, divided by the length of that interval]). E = 3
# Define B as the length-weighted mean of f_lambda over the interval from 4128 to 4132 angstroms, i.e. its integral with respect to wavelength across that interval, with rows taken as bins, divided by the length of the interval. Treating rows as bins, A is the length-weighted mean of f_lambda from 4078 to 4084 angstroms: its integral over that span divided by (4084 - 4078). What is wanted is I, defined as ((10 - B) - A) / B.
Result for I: -0.712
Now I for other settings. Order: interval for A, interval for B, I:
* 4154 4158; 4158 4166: -0.760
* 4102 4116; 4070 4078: -0.661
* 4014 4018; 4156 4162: -0.655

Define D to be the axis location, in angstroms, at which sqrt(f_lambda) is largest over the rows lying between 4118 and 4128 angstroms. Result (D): 4121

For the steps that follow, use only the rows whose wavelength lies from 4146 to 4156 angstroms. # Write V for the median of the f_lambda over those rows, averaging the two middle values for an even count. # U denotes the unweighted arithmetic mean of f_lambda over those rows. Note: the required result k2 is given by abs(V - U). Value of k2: 0.14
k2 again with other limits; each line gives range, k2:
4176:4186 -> 0.01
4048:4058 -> 0.22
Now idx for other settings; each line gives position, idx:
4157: 7.605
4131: 7.257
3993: 6.723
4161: 8.149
